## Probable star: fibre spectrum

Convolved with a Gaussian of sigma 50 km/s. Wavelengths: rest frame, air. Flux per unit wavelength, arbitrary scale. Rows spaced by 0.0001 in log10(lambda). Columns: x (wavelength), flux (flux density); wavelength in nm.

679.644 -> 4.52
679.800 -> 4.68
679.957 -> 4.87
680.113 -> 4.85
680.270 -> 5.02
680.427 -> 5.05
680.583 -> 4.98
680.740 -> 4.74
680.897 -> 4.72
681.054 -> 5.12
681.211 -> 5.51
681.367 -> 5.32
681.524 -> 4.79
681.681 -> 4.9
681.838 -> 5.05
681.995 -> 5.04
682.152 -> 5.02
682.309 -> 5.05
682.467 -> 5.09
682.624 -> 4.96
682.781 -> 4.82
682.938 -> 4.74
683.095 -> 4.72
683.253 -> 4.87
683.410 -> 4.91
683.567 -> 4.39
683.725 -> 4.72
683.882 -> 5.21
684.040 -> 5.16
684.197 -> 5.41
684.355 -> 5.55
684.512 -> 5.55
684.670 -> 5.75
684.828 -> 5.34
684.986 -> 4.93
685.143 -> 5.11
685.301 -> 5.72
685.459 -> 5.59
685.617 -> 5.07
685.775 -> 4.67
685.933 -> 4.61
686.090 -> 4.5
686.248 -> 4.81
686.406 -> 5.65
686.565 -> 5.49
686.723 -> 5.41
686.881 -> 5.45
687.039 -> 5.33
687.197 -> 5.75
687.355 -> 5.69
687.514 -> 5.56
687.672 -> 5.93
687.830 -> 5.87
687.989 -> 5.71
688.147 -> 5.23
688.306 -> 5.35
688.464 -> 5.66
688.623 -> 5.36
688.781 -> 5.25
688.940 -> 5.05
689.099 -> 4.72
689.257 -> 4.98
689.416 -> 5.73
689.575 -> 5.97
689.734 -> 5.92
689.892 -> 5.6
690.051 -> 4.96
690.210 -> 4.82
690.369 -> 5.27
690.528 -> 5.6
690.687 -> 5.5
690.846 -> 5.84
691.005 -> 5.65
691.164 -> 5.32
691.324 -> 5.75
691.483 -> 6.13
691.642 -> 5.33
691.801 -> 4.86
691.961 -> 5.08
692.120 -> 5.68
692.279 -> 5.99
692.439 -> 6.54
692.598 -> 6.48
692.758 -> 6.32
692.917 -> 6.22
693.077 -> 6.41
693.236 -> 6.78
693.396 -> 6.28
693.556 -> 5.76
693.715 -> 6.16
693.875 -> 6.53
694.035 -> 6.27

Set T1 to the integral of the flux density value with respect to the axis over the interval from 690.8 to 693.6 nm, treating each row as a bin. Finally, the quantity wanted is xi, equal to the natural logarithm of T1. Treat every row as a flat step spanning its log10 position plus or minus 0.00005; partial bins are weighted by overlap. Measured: 2.81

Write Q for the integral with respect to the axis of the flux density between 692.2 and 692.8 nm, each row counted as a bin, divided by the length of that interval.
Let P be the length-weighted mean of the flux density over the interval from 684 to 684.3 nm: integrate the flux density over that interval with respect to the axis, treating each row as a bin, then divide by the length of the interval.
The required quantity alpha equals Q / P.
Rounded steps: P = 5.32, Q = 6.33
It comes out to 1.19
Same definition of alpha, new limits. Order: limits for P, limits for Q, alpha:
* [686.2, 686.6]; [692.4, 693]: 1.20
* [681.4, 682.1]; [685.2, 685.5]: 1.13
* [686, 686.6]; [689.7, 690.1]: 1.08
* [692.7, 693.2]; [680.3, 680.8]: 0.78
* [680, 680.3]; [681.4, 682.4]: 1.01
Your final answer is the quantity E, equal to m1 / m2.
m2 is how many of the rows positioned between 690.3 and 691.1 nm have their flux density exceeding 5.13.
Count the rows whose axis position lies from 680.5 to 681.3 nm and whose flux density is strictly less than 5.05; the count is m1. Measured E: 0.60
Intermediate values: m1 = 3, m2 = 5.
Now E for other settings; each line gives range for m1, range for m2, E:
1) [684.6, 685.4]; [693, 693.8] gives 0.20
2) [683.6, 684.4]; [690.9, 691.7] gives 0.20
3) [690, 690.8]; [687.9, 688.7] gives 0.40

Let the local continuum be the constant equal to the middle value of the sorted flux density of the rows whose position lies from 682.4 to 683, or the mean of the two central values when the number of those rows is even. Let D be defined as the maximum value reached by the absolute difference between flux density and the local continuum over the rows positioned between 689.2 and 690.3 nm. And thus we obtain 1.08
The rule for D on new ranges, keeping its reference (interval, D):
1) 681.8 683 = 0.20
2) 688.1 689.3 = 0.77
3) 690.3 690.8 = 0.71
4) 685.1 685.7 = 0.83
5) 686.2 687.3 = 0.86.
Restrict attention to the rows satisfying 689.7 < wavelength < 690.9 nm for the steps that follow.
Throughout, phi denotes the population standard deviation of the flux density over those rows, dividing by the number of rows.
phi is 0.37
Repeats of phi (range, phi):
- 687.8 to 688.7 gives 0.23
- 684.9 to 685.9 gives 0.36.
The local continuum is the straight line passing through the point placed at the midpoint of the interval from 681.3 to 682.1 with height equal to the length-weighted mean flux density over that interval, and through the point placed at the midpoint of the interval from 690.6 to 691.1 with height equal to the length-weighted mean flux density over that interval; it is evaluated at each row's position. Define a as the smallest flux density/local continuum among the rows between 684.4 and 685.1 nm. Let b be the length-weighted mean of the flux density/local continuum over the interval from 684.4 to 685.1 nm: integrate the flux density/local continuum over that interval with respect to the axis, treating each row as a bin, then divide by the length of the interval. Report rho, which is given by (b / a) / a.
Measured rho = 1.17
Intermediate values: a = 0.94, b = 1.03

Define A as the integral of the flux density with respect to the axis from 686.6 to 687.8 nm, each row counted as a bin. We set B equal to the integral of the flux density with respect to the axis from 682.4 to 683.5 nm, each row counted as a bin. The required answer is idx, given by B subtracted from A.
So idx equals 1.4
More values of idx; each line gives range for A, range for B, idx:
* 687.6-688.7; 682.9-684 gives 0.9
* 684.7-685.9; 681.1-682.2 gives 0.6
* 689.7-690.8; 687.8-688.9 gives -0.1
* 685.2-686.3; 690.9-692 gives -0.5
